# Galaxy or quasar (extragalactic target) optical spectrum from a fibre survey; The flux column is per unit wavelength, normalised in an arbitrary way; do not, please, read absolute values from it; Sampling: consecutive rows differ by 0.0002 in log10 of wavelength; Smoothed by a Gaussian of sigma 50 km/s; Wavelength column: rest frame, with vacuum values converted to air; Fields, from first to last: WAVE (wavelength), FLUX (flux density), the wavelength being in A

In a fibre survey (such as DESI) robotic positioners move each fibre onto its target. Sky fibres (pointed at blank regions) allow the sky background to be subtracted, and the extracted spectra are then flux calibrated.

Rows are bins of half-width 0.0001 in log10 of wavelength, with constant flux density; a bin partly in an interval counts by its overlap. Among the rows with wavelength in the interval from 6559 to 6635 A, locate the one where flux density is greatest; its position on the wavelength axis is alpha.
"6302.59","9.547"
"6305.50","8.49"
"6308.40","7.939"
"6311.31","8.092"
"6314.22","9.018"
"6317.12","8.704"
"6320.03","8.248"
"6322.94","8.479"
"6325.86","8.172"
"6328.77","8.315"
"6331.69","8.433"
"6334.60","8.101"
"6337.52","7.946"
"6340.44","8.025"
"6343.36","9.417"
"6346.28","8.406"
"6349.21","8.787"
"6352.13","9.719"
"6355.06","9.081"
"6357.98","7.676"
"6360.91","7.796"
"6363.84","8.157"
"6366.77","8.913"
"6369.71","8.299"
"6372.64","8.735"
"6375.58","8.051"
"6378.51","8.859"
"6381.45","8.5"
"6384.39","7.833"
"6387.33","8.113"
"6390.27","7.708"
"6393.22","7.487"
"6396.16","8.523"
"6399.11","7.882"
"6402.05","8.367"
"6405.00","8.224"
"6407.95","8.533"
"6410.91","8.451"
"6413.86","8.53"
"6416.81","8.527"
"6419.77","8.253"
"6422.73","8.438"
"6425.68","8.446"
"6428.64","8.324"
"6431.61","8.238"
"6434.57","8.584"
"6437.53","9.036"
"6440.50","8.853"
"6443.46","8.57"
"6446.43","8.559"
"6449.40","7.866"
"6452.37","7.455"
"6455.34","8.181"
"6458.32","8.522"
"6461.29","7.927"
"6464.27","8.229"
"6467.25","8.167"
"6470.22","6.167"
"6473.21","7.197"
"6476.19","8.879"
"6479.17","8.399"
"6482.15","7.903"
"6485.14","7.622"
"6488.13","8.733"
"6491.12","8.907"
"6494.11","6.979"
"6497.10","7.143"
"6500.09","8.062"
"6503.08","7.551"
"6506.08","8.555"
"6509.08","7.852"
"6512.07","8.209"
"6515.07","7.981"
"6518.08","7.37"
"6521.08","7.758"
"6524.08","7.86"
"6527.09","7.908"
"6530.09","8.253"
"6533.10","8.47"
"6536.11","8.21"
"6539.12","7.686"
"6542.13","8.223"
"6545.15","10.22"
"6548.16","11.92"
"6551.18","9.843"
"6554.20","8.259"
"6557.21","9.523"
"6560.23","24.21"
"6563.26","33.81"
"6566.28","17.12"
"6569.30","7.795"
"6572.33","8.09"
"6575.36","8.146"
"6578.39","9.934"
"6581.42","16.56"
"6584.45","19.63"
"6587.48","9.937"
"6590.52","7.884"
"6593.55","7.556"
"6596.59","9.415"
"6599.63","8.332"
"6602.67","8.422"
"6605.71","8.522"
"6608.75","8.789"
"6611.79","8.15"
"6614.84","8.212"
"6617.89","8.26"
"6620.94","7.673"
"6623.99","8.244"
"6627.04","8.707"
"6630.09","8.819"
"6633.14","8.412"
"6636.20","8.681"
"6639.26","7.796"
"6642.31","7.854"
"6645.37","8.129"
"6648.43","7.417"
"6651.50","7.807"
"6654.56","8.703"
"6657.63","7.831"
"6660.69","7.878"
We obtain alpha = 6563.26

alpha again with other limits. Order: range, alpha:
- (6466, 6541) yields 6491.12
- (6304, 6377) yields 6352.13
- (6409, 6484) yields 6437.53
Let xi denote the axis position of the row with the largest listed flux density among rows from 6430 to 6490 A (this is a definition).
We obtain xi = 6437.53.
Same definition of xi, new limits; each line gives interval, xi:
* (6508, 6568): 6563.26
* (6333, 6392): 6352.13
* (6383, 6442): 6437.53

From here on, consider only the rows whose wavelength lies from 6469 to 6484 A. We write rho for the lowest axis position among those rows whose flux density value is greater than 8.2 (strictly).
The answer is 6476.19 A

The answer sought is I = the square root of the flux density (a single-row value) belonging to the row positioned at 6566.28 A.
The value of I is 4.14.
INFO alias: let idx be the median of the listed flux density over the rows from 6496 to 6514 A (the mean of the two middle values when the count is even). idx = 8.0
